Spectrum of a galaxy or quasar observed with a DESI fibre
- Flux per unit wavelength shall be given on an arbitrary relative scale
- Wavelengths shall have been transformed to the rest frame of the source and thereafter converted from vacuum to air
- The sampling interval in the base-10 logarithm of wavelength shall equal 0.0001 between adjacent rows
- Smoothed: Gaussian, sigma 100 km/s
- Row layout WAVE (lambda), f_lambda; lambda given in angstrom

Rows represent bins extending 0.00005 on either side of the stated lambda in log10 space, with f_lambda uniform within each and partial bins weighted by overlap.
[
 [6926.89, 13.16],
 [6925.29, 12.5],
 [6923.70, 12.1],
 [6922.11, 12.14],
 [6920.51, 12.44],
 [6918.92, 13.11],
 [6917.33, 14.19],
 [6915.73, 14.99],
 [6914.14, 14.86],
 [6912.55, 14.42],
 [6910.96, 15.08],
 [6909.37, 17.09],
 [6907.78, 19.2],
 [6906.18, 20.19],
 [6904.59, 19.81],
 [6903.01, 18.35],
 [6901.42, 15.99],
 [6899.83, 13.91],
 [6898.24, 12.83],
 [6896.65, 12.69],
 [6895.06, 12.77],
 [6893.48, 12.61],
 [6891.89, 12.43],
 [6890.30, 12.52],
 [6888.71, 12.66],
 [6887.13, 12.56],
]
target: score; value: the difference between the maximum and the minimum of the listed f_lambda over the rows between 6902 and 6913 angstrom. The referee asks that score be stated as 5.8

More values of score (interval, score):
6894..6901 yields 1.2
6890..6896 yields 0.3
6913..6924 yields 2.9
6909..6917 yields 2.7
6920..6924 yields 0.3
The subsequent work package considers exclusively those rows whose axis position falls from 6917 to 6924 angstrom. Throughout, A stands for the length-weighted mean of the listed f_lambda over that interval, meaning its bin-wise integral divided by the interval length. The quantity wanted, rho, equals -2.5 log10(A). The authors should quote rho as -2.76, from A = 12.8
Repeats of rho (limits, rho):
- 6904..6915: -3.09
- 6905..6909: -3.22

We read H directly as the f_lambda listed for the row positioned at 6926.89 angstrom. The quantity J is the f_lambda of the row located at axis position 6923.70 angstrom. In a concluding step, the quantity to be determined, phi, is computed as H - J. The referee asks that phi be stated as 1.1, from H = 13.16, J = 12.1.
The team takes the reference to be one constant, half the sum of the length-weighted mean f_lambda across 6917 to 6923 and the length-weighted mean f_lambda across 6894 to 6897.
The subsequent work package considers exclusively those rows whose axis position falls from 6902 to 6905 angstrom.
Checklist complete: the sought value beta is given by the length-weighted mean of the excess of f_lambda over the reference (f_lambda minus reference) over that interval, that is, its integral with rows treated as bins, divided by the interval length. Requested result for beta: 6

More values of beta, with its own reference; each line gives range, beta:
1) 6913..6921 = 1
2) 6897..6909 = 4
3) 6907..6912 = 4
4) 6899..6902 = 2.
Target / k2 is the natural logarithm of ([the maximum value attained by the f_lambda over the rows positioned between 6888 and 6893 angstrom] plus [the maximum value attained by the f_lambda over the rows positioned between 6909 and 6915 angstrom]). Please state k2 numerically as 3.39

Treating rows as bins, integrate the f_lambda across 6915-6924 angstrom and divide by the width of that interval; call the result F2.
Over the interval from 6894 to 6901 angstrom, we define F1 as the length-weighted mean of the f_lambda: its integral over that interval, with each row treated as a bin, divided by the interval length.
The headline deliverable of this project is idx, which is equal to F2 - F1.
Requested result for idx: 0.0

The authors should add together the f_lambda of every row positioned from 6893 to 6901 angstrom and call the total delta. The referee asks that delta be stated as 65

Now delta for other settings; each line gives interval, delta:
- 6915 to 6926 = 91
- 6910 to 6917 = 59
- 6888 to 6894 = 50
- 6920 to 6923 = 25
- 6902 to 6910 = 95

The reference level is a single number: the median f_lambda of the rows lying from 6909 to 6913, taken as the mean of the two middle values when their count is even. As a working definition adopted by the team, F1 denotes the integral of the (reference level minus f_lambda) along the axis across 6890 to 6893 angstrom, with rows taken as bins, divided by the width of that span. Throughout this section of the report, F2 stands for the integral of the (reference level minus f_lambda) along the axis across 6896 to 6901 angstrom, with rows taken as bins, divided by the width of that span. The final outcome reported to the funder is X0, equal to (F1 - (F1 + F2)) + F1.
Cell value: 0.9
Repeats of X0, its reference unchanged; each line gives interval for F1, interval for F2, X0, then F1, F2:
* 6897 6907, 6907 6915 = -0.6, -1.6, -1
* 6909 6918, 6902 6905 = 3.8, 0.1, -4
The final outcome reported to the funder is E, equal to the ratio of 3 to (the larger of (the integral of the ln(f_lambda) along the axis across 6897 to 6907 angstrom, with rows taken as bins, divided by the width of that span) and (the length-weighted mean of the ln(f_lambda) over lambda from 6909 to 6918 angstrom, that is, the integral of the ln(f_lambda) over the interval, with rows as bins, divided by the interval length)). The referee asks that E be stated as 1.07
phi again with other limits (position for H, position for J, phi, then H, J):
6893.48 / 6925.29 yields 0.1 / 12.61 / 12.5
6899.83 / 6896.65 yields 1.2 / 13.91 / 12.69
